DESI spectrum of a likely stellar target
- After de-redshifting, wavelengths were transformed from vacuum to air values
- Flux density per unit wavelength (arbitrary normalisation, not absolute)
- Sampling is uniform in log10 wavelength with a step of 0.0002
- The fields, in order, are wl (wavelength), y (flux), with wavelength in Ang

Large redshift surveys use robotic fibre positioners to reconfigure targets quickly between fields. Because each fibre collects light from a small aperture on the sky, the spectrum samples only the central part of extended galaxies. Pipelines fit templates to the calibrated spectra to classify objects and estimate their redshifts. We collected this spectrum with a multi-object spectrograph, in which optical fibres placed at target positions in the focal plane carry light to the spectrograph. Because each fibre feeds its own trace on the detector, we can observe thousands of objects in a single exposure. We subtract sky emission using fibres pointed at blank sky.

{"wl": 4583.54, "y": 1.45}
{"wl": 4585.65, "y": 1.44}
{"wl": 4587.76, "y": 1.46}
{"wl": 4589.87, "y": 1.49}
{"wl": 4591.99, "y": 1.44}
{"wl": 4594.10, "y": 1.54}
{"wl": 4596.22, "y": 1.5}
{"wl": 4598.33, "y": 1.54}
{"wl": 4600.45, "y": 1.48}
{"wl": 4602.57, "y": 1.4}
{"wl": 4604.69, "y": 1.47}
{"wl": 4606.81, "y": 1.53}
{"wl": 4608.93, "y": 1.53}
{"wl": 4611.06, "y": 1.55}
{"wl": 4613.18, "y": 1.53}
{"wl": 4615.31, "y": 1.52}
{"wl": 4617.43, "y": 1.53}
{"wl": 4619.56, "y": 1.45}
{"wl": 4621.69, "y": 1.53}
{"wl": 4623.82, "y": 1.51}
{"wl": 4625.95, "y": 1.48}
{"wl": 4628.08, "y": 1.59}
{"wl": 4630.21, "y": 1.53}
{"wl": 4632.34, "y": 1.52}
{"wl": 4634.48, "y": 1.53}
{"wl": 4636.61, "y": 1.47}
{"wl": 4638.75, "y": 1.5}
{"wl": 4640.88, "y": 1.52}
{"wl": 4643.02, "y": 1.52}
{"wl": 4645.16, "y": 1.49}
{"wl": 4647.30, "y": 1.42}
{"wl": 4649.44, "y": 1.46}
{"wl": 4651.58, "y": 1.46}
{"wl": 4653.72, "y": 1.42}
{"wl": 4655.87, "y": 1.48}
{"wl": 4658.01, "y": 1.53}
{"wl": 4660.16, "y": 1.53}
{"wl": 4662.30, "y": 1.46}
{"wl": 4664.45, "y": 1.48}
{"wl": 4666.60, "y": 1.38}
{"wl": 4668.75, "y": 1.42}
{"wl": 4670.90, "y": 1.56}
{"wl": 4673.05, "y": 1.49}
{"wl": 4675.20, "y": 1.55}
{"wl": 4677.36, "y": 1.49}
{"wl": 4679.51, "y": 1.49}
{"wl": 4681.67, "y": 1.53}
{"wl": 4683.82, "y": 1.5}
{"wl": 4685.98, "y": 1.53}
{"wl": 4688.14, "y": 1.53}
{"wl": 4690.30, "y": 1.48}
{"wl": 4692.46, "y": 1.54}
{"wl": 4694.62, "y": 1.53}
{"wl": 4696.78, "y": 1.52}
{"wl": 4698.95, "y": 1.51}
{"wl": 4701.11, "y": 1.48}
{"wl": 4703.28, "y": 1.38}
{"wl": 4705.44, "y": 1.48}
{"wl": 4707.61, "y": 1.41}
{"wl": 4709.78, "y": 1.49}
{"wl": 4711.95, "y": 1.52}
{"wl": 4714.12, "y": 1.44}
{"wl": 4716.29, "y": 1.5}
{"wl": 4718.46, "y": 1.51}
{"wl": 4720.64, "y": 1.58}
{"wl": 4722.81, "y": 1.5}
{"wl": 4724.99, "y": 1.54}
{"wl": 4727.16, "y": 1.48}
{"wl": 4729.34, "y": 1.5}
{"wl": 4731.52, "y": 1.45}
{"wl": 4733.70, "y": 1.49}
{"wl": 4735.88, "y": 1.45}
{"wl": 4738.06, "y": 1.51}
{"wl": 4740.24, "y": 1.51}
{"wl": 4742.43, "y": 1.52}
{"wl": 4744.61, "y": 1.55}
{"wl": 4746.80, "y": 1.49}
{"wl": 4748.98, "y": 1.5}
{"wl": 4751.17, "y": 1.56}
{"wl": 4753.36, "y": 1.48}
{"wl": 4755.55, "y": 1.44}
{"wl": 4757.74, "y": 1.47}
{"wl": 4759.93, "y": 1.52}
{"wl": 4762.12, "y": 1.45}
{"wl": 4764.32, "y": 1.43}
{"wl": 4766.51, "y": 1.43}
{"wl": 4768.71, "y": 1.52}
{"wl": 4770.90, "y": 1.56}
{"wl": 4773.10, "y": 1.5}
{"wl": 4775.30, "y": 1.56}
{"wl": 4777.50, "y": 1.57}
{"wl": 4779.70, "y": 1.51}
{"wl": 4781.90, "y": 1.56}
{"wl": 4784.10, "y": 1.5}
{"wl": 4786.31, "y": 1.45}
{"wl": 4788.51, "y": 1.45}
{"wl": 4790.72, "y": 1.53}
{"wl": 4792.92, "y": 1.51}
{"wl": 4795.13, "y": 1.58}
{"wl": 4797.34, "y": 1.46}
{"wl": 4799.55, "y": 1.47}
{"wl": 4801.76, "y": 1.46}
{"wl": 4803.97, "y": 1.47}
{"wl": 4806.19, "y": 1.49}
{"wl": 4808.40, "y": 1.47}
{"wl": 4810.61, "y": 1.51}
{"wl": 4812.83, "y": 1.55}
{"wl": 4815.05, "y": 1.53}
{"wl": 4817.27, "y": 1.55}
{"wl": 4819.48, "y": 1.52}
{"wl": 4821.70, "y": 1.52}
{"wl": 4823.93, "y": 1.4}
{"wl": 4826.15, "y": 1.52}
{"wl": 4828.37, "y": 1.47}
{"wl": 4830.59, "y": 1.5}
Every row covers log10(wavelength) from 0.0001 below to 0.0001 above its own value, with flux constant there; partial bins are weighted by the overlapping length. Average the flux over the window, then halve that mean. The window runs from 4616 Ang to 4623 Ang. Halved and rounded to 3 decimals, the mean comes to 0.752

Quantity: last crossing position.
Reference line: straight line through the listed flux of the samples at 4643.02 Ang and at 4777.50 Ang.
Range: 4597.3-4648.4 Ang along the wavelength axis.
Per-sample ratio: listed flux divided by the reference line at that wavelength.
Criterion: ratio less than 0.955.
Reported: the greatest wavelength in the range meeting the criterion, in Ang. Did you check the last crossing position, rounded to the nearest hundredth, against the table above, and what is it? 4647.30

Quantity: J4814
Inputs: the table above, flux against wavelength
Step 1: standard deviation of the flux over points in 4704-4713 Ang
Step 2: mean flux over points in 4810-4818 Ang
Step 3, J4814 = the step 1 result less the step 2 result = -1.49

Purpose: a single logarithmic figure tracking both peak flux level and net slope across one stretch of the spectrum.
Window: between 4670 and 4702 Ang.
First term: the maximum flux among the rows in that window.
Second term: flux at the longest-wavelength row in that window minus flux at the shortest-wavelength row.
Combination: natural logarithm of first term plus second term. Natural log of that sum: 0.39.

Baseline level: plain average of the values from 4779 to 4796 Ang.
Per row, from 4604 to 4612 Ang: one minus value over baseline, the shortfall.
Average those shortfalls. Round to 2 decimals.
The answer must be -0.01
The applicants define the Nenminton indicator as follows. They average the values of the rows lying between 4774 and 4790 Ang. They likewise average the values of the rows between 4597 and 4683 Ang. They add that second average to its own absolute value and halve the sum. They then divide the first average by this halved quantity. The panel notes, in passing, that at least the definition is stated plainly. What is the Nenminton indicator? 1.012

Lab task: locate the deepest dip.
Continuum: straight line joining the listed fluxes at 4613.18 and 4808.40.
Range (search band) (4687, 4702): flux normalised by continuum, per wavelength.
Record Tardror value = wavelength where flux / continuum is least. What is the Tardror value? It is 4690.30 Ang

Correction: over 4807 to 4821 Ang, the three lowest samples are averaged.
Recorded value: 1.50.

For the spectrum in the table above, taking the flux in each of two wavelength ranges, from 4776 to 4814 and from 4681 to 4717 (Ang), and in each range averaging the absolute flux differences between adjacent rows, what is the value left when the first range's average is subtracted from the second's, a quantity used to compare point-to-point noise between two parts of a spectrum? 0.006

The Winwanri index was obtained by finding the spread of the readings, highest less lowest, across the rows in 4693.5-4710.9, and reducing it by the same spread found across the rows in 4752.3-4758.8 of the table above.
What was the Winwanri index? 0.11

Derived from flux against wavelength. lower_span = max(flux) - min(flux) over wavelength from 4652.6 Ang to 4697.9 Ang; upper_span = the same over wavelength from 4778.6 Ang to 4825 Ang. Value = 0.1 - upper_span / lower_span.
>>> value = -0.90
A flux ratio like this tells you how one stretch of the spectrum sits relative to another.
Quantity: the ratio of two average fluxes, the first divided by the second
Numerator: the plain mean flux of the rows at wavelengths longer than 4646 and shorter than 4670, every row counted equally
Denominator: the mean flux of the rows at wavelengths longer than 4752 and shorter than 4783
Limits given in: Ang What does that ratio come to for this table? 0.97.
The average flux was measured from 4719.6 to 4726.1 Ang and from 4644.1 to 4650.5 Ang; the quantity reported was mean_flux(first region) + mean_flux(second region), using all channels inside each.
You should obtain 3.00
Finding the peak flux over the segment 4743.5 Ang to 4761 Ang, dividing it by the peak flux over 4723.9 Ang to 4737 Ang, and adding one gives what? 2.01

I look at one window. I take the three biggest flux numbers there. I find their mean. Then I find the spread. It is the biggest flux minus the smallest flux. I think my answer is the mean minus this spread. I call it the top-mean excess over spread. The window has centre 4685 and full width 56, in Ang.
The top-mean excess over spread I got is 1.37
